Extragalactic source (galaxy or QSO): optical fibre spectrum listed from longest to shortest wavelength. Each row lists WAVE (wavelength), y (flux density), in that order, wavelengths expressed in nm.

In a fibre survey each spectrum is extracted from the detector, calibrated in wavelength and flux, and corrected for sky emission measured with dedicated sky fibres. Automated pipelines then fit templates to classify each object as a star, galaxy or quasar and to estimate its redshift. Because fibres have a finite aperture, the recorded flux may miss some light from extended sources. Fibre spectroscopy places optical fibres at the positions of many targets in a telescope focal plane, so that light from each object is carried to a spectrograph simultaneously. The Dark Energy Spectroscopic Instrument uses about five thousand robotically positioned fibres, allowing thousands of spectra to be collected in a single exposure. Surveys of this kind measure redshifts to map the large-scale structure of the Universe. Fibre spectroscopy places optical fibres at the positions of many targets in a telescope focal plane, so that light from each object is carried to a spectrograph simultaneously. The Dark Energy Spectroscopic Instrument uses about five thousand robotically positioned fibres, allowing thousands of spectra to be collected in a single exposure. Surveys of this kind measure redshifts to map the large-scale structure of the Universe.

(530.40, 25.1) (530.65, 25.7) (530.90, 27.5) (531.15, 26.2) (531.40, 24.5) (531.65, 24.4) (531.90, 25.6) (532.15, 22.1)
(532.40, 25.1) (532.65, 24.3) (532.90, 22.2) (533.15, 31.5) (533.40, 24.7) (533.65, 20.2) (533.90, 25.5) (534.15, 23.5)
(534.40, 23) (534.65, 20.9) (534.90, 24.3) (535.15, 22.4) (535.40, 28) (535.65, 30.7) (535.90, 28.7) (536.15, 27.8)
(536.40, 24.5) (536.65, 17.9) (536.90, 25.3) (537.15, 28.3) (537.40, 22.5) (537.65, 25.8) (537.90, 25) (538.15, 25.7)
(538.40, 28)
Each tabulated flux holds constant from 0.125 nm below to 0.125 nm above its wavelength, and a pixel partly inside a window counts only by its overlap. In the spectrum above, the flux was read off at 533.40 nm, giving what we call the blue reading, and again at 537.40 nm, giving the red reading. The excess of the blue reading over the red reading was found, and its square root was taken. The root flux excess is 1.48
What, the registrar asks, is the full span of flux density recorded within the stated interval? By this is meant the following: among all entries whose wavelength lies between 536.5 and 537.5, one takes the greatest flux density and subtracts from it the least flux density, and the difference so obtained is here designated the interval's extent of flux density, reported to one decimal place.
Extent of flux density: 10.4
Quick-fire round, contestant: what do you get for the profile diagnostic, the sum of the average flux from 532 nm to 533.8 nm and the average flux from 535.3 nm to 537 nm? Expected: 50.4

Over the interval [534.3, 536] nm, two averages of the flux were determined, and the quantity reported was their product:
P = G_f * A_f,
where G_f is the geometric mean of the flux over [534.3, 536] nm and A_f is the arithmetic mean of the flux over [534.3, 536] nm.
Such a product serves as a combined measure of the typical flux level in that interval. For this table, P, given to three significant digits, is 641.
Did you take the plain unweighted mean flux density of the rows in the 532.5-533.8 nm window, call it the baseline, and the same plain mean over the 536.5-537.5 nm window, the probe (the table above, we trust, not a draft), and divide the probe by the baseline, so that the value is 0.96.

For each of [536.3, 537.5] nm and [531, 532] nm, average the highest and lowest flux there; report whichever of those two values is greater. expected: 25.3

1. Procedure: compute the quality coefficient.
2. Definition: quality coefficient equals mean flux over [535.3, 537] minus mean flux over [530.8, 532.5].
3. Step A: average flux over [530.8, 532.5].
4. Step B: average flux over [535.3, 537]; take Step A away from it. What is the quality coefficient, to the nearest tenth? 1.1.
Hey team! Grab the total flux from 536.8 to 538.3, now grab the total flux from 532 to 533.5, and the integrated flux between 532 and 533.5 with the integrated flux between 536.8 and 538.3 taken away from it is -0.7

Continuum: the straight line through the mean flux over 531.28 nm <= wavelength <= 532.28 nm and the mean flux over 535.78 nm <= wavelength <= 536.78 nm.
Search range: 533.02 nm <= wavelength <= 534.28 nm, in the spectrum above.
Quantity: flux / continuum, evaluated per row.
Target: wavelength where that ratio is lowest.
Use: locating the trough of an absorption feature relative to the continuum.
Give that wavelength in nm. 533.65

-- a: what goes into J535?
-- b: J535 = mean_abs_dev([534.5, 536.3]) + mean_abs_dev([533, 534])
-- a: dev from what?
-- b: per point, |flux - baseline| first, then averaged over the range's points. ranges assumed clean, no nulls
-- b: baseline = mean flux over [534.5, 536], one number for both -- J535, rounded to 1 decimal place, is 6.3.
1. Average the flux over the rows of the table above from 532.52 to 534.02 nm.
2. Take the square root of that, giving 4.97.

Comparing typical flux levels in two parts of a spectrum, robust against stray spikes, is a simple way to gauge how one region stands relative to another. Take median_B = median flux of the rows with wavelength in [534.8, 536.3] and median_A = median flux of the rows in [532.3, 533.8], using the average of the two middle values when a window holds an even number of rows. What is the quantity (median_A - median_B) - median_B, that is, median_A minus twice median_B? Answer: -31.3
